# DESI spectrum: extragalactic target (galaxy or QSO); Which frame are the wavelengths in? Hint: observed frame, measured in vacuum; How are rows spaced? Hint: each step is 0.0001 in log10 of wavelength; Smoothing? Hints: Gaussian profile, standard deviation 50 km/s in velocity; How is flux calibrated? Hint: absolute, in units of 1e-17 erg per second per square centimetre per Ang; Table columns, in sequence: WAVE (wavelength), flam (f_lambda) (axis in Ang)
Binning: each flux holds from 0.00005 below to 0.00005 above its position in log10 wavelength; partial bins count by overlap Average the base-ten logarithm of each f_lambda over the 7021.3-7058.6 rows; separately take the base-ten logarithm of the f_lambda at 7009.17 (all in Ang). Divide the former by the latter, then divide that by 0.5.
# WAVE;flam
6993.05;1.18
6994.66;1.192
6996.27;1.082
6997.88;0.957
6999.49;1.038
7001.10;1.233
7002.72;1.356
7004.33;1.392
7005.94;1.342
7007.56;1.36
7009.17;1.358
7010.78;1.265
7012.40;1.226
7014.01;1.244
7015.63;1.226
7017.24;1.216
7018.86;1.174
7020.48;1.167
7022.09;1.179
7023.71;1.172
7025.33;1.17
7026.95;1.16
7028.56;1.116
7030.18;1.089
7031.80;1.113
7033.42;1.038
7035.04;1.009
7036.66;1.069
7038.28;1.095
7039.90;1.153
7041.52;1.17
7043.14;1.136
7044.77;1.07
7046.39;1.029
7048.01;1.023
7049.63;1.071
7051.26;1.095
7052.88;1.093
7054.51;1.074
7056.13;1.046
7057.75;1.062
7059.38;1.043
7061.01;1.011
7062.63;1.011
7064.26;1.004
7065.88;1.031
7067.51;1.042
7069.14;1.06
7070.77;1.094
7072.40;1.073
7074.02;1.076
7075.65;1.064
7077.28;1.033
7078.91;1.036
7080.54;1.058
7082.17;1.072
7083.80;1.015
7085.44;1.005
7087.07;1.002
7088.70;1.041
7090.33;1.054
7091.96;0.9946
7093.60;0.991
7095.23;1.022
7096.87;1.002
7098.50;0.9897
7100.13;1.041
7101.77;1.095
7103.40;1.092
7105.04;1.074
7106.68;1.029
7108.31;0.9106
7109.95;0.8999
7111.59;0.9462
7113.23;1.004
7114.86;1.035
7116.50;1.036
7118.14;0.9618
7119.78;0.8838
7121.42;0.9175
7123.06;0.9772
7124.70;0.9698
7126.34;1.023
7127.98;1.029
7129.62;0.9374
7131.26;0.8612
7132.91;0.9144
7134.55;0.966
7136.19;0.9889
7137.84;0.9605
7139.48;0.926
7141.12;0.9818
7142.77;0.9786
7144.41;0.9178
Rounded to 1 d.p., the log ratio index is 0.6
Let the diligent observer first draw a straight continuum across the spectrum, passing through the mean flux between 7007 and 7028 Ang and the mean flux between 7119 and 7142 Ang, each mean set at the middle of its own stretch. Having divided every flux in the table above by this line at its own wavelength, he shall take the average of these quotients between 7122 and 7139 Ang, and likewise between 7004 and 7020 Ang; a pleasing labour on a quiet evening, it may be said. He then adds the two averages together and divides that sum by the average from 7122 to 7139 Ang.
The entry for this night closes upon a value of 2.02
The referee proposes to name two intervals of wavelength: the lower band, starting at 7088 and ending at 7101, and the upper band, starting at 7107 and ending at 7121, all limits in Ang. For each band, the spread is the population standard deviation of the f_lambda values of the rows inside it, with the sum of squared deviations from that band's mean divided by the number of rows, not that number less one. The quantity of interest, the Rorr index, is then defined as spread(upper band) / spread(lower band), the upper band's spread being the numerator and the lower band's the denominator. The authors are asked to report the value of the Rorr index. 2.33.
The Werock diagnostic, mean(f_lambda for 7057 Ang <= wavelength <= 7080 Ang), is 1.05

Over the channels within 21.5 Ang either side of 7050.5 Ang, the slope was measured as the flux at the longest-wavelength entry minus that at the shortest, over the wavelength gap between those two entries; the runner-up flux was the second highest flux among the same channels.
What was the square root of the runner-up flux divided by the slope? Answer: 97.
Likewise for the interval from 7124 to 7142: 37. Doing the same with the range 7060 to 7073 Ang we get 14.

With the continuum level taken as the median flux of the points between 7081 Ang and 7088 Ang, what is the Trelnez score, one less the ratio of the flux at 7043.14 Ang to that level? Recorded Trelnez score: -0.12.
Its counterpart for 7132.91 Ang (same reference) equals 0.09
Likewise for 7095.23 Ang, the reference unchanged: -0.01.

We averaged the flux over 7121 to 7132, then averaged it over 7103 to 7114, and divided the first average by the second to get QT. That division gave 0.97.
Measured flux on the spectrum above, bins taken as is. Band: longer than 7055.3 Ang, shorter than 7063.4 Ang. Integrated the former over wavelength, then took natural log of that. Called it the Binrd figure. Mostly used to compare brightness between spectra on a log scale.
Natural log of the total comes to 2.13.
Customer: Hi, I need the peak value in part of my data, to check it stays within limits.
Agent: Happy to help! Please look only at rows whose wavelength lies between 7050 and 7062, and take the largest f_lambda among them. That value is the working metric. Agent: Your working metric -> 1.095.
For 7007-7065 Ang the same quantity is 1.36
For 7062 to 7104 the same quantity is 1.095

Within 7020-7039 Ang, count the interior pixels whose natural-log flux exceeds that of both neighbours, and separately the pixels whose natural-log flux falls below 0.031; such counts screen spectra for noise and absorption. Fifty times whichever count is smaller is 50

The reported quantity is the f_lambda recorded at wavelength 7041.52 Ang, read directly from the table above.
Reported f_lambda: 1.17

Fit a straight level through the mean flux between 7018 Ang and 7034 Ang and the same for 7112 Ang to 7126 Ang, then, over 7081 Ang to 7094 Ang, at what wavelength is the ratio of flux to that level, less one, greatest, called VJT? 7082.17 Ang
